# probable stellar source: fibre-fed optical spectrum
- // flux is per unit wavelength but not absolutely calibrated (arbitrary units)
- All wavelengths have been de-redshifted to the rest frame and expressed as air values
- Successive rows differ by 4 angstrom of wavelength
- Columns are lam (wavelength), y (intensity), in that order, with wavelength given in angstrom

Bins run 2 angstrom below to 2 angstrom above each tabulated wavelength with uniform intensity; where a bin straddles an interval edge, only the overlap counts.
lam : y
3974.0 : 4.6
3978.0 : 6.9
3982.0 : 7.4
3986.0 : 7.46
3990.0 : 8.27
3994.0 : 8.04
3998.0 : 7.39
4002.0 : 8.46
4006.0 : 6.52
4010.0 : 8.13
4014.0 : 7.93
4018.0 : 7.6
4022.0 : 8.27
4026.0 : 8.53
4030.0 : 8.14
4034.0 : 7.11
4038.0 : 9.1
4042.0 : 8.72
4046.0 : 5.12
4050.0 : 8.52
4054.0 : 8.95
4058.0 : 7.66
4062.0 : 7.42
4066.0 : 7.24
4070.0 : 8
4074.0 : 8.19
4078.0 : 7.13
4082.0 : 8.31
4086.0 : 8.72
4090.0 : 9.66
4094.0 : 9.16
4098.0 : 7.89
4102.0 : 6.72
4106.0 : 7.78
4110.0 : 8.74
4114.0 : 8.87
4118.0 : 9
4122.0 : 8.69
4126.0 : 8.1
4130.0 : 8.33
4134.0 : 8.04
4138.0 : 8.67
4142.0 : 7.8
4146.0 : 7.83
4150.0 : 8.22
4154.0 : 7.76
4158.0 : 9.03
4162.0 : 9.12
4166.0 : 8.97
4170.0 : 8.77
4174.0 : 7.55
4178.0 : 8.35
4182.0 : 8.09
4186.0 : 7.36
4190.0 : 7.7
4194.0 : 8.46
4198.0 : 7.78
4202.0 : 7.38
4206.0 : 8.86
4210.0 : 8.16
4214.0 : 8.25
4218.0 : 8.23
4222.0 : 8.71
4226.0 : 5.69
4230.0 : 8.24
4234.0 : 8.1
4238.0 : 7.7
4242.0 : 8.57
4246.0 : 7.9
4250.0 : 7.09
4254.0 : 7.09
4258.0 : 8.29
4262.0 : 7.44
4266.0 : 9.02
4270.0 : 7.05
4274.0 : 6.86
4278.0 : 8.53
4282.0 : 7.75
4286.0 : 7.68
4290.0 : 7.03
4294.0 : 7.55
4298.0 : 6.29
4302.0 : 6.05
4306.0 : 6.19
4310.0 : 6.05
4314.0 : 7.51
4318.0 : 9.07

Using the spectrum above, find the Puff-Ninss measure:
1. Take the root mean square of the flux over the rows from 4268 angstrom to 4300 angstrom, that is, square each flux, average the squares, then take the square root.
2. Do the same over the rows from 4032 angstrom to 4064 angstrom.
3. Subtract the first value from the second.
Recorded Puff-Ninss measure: 0.6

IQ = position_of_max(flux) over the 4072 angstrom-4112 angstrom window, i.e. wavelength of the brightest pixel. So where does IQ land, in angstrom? 4090.0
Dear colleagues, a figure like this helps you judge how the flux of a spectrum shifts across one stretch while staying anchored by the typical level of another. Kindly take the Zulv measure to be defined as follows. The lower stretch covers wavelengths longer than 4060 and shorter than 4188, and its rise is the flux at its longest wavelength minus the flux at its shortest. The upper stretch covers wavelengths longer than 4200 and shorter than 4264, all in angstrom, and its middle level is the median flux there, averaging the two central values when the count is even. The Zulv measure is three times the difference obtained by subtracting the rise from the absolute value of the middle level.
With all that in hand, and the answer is 25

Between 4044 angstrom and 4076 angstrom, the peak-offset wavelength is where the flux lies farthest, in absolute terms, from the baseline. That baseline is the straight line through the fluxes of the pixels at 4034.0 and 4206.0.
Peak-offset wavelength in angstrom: 4046.0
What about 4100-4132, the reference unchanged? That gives 4102.0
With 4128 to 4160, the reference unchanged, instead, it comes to 4158.0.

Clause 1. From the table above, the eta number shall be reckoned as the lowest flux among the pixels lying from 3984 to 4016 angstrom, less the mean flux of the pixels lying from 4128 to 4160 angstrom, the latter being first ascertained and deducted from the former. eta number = -1.7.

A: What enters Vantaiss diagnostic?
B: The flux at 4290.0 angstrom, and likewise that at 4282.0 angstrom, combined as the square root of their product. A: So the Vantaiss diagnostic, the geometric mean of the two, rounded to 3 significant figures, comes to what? 7.38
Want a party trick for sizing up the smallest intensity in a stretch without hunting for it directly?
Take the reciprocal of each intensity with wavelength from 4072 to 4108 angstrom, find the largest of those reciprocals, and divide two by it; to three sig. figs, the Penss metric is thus 13.4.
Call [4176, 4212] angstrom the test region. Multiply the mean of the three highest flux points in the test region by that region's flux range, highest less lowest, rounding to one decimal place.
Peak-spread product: 12.8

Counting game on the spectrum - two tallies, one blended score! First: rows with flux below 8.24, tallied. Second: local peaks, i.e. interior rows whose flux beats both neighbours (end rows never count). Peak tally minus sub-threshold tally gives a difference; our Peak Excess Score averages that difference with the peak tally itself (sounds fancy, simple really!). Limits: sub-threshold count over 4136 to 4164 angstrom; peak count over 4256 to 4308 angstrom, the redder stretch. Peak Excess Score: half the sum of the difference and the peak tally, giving 1.0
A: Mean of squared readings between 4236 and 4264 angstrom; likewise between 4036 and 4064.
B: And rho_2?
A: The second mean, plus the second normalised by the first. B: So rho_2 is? 66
